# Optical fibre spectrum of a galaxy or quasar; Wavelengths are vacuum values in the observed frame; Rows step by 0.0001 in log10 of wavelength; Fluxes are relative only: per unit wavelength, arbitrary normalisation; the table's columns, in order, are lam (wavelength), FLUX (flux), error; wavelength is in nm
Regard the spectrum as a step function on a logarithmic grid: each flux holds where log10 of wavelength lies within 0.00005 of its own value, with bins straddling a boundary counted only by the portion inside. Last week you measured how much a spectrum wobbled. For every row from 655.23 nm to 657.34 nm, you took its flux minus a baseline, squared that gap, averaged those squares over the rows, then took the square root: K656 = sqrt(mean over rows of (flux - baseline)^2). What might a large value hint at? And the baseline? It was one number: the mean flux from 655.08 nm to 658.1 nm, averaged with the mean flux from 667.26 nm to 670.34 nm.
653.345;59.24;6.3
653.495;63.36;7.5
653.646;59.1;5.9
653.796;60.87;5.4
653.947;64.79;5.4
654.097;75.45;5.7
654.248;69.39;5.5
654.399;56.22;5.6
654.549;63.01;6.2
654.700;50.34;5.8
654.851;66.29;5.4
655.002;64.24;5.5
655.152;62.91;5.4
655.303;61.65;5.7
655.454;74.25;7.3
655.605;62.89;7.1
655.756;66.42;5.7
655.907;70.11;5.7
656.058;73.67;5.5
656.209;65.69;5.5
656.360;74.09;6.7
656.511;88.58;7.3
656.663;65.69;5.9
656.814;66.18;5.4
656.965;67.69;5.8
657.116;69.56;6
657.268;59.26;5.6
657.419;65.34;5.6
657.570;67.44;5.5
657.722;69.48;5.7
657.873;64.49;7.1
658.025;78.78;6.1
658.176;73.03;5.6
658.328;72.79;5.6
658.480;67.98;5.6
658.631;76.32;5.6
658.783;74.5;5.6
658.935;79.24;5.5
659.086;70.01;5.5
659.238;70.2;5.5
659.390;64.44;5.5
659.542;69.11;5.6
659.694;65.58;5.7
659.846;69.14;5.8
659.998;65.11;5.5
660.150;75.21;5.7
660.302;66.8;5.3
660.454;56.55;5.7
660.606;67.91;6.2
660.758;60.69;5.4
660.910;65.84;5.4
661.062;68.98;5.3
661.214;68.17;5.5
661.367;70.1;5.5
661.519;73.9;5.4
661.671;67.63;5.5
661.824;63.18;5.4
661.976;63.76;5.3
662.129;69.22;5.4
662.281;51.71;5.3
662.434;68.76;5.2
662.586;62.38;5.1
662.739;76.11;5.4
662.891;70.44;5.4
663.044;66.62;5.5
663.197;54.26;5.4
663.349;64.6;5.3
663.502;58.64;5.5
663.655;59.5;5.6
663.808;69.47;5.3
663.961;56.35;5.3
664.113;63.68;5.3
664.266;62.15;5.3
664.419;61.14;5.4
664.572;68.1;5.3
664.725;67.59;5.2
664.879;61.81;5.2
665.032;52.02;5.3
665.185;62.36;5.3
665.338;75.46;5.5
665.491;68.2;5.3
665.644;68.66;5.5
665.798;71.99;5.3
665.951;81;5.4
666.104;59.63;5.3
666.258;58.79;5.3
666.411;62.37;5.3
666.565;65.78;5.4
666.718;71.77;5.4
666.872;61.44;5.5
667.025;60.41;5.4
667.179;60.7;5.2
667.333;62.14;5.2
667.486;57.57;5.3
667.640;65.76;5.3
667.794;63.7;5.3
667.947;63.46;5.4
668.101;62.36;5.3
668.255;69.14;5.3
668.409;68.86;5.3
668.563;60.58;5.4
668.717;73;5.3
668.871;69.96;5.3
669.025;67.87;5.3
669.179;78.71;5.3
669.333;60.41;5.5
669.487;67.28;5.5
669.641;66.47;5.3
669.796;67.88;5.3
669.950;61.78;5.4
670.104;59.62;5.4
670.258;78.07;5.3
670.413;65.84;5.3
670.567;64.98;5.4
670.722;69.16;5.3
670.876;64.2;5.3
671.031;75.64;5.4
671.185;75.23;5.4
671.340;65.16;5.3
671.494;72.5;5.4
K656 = 7.2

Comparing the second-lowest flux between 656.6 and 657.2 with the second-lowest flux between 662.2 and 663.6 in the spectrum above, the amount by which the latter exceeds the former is -12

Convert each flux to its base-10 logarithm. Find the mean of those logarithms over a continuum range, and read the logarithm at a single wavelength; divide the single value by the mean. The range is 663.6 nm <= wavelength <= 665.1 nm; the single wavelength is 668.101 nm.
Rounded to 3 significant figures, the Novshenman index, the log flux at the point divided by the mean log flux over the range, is 1.00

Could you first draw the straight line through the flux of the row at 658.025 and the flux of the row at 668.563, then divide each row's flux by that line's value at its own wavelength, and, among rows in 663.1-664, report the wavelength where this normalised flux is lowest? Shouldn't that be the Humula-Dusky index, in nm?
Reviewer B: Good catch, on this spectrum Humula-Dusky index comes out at 663.197 nm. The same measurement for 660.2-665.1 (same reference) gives 662.281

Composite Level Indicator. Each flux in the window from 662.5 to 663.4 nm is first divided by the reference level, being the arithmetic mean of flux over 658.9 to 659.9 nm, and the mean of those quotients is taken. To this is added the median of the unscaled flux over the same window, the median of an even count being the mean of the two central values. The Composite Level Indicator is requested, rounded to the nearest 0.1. 66.6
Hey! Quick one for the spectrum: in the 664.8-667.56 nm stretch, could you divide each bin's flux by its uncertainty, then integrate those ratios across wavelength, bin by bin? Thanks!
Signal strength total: 33.4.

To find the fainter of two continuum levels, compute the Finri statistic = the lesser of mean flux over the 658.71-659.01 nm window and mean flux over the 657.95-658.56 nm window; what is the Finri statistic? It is 73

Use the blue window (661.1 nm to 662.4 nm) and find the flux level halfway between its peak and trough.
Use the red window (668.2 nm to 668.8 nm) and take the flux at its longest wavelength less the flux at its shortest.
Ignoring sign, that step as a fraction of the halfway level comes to 0.061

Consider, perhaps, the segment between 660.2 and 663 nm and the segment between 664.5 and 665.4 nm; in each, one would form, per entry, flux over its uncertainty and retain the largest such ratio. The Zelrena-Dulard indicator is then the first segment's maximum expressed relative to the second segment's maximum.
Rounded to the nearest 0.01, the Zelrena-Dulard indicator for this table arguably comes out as 1.03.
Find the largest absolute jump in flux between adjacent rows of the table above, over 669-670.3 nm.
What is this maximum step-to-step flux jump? 18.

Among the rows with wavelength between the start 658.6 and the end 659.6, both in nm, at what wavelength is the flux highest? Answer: 658.935 nm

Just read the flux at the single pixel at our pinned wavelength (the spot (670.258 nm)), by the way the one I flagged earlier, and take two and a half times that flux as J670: 195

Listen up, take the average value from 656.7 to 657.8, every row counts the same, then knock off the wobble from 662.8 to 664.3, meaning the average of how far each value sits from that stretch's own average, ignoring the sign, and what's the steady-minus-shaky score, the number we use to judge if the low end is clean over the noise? 62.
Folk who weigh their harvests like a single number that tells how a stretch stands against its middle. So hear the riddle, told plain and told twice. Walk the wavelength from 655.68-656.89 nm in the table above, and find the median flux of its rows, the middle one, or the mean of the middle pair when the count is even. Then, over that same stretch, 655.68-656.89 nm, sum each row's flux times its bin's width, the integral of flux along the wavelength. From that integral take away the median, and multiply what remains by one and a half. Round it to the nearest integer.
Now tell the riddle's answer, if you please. 27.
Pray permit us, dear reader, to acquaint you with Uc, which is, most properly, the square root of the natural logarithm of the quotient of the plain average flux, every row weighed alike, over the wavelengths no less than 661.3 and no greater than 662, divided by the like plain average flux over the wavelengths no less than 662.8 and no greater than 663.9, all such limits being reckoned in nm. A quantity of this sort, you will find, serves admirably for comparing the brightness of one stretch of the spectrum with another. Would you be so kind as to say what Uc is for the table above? 0.26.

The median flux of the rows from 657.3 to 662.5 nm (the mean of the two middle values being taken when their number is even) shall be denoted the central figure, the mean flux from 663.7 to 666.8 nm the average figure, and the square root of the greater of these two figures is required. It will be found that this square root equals 8.27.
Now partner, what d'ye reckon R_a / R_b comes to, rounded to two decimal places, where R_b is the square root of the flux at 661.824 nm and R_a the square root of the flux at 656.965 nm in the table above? 1.04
